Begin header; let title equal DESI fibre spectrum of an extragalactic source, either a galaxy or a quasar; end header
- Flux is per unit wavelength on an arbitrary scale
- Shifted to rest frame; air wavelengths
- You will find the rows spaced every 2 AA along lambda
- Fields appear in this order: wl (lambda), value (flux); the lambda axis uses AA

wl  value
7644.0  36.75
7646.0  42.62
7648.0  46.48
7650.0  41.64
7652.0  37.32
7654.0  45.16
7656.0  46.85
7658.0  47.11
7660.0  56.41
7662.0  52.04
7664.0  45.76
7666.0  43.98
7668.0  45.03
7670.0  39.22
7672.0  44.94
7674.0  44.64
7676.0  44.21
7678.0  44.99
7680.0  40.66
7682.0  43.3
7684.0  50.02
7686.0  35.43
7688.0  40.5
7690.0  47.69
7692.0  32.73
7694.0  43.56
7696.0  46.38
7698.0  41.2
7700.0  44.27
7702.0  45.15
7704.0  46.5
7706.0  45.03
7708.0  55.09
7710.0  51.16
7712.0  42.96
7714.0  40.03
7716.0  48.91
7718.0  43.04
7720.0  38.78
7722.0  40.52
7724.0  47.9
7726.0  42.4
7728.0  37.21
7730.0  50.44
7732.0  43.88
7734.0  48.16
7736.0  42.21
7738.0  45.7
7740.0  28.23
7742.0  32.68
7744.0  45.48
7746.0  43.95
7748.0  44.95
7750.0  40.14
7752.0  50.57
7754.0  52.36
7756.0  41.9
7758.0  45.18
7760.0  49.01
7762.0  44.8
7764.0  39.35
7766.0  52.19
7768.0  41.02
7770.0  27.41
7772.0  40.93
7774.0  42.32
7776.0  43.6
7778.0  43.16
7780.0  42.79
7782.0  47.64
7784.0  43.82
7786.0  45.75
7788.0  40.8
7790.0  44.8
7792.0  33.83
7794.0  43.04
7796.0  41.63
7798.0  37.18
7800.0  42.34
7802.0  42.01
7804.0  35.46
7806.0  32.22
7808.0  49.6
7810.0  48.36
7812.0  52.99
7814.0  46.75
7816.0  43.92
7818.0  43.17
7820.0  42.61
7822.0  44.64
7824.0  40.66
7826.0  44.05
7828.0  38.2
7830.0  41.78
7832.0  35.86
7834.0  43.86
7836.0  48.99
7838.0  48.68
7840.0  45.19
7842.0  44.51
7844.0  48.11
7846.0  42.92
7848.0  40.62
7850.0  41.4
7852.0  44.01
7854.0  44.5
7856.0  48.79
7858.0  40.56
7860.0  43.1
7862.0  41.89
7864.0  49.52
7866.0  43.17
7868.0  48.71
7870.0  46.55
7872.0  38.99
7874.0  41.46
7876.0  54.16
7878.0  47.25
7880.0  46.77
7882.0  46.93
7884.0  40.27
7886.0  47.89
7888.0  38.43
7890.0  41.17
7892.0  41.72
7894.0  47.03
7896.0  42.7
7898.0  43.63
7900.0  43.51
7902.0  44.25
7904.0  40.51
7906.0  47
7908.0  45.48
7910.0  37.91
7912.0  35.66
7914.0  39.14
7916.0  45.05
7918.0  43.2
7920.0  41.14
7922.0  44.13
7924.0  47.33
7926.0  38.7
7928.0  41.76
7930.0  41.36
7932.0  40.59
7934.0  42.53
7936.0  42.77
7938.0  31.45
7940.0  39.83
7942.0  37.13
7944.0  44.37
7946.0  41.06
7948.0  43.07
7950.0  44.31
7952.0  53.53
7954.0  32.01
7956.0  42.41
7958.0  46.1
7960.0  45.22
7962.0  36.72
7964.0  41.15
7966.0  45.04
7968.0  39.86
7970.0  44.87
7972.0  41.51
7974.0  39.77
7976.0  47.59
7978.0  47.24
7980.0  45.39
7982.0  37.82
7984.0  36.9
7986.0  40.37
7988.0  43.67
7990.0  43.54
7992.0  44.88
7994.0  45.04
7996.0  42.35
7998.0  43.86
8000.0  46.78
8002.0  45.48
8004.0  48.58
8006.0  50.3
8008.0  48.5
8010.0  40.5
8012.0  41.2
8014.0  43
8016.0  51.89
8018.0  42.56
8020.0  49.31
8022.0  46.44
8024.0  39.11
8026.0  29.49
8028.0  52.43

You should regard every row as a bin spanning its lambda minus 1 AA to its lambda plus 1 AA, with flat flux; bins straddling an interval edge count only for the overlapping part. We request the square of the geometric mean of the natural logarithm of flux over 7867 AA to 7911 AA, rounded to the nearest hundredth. 14.32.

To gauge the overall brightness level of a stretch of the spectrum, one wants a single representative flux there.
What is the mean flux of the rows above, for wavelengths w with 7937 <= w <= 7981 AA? 42.3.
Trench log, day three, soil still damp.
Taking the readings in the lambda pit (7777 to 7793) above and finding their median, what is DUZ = 43.5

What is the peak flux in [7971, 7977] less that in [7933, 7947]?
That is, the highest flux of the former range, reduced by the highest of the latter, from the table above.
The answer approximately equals 3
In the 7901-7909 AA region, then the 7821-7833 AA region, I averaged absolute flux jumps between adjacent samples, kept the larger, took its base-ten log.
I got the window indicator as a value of 0.66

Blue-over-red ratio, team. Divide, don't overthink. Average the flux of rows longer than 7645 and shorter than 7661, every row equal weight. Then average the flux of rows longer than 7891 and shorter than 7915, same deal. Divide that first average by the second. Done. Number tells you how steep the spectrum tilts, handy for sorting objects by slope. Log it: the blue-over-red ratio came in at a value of 1.07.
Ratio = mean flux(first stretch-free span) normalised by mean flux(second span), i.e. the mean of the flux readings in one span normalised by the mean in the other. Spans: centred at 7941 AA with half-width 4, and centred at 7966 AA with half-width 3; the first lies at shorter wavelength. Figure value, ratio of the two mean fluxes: 0.91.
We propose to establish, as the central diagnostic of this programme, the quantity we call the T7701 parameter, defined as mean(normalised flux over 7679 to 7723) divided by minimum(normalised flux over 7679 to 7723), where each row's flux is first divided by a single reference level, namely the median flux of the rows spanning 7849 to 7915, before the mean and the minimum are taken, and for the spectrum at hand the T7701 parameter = 1.34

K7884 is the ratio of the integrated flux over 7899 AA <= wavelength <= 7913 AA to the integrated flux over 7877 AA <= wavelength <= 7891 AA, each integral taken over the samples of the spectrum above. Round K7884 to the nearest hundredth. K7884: 0.95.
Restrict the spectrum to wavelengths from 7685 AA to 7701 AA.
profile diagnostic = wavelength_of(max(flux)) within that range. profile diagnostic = 7690.0 AA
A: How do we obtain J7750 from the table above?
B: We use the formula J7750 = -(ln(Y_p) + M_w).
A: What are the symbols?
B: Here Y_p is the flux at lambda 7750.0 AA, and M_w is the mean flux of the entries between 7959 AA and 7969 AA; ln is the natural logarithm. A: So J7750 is -45.3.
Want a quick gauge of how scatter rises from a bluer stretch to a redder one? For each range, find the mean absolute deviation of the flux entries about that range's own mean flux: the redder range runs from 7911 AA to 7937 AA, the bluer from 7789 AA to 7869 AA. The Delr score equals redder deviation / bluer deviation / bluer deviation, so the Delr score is 0.20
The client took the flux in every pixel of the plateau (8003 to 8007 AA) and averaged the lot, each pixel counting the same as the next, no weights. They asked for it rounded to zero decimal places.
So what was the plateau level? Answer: 49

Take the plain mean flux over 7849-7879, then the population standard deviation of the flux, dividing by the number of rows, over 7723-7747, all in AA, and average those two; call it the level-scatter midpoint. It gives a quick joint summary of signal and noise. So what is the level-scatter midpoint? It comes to 25.6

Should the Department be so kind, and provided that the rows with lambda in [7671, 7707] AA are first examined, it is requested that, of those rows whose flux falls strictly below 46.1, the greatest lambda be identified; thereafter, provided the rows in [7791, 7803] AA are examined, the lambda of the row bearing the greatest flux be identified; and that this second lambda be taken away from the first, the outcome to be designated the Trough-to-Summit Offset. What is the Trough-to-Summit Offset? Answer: -88 AA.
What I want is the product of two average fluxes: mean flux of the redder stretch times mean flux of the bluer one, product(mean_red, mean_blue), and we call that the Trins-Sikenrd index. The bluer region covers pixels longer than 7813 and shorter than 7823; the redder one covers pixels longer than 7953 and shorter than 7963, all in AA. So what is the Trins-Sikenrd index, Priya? 1790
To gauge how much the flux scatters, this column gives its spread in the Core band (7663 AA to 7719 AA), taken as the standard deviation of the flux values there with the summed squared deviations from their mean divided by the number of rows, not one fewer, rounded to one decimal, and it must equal 4.4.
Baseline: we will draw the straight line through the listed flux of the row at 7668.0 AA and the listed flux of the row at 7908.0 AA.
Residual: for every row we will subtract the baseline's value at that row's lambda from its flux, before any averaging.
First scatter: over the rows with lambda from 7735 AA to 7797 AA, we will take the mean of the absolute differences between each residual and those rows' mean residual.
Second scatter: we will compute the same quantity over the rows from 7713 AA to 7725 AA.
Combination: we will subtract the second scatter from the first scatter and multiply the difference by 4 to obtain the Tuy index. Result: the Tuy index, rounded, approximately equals 2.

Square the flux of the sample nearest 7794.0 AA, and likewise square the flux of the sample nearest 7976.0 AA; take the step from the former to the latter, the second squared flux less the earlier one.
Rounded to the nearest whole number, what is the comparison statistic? 412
